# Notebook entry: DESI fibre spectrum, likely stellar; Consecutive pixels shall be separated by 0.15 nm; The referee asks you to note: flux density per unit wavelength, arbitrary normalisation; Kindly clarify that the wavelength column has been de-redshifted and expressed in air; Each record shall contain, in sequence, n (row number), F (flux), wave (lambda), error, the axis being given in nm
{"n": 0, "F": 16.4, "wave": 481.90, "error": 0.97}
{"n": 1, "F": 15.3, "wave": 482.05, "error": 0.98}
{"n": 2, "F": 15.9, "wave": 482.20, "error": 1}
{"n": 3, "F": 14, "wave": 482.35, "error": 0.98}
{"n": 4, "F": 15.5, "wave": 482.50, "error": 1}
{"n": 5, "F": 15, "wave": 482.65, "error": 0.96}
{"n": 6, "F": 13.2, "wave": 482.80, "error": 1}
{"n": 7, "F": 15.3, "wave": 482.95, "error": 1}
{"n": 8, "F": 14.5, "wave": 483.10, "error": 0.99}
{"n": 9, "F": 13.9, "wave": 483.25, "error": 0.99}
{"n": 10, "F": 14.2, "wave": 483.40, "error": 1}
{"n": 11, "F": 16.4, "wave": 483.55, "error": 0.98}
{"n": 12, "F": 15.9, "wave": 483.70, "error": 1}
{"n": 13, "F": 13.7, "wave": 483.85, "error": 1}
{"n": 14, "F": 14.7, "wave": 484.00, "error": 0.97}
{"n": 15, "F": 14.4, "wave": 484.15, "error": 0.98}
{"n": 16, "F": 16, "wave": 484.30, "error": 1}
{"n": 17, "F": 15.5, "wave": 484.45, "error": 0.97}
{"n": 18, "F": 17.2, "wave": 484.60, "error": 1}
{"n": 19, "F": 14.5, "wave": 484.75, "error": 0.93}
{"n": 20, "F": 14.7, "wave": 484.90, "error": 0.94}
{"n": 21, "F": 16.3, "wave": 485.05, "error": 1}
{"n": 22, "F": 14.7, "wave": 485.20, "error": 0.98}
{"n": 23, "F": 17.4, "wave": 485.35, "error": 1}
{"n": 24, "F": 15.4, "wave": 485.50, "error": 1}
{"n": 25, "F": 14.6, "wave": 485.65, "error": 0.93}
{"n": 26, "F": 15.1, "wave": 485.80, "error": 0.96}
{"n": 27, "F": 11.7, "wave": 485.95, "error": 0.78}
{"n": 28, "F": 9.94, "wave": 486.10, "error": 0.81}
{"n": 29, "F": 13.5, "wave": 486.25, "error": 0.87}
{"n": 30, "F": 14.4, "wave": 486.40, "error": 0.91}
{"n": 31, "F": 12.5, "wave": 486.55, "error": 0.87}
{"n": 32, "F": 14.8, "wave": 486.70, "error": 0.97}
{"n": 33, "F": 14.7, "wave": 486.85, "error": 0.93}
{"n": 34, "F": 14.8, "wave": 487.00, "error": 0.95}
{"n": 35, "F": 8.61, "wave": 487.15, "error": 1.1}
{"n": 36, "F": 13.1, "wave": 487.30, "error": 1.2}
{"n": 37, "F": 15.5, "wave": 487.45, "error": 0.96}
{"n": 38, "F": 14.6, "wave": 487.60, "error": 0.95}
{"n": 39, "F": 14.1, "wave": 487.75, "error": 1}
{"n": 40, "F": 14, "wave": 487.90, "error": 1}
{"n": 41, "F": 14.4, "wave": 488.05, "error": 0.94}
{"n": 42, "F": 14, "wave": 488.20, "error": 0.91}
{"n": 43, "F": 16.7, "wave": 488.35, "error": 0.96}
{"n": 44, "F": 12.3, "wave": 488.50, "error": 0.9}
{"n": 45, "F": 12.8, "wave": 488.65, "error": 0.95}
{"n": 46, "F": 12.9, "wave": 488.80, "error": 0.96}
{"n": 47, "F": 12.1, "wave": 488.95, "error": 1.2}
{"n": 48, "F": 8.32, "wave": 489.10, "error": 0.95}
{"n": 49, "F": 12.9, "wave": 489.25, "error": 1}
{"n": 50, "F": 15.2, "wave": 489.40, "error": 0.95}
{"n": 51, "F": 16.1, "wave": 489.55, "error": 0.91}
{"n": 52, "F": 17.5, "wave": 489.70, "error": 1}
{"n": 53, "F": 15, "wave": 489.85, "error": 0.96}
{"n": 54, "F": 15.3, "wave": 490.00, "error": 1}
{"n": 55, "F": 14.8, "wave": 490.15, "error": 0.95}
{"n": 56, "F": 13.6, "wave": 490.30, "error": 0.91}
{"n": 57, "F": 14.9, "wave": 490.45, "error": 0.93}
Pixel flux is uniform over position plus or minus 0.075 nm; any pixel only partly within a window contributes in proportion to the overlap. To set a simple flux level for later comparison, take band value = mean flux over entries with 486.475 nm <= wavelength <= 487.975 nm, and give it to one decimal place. 13.7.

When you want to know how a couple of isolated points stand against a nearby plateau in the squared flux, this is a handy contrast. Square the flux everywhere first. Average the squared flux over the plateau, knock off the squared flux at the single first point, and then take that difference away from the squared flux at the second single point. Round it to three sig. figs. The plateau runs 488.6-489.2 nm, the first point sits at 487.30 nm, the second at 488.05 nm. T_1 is 242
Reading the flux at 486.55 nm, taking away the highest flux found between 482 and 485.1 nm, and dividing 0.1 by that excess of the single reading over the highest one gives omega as -0.021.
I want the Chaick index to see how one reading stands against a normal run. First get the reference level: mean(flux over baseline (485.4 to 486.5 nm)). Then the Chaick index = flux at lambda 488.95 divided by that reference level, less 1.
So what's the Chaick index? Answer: -0.11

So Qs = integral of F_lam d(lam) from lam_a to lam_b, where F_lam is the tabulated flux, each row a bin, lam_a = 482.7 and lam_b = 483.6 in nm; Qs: 13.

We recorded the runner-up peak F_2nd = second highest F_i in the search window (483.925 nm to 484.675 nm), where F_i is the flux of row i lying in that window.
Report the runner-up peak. 16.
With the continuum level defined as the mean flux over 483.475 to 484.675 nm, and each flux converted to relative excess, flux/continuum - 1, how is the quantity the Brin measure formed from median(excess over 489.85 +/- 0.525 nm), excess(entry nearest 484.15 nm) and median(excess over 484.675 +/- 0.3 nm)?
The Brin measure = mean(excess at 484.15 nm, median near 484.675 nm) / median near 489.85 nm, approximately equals 2.6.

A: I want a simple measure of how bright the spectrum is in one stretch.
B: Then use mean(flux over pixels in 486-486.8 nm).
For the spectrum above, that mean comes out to 13.0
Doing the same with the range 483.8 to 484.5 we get 14.9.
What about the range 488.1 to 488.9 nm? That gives 13.7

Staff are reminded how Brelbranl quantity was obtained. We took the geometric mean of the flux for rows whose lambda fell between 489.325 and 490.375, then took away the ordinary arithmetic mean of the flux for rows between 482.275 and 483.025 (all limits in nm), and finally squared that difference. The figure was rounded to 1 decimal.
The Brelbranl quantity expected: 0.5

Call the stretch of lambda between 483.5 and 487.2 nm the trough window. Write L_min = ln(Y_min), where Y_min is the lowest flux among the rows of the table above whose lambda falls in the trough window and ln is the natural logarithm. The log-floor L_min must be 2.15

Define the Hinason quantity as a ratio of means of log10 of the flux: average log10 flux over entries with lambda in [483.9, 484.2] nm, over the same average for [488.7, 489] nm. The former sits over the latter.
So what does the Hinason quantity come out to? 1.06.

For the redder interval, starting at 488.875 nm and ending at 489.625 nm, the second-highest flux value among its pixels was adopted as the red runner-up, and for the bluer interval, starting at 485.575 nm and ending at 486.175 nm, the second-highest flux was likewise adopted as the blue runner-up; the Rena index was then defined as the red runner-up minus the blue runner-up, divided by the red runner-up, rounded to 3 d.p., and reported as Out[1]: 0.039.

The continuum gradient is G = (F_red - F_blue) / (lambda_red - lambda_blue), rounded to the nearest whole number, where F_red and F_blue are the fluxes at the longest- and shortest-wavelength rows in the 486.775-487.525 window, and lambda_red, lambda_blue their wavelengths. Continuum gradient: 1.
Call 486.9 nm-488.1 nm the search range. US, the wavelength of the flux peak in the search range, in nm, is 487.45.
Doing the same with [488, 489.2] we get 488.35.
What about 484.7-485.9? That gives 485.35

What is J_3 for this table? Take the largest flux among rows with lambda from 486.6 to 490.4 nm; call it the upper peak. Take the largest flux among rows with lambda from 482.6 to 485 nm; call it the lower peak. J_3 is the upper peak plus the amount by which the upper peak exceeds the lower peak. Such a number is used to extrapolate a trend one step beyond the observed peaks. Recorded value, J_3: 17.8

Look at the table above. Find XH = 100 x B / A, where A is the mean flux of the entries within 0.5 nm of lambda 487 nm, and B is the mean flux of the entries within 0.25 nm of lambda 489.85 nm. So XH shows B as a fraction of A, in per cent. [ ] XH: 119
